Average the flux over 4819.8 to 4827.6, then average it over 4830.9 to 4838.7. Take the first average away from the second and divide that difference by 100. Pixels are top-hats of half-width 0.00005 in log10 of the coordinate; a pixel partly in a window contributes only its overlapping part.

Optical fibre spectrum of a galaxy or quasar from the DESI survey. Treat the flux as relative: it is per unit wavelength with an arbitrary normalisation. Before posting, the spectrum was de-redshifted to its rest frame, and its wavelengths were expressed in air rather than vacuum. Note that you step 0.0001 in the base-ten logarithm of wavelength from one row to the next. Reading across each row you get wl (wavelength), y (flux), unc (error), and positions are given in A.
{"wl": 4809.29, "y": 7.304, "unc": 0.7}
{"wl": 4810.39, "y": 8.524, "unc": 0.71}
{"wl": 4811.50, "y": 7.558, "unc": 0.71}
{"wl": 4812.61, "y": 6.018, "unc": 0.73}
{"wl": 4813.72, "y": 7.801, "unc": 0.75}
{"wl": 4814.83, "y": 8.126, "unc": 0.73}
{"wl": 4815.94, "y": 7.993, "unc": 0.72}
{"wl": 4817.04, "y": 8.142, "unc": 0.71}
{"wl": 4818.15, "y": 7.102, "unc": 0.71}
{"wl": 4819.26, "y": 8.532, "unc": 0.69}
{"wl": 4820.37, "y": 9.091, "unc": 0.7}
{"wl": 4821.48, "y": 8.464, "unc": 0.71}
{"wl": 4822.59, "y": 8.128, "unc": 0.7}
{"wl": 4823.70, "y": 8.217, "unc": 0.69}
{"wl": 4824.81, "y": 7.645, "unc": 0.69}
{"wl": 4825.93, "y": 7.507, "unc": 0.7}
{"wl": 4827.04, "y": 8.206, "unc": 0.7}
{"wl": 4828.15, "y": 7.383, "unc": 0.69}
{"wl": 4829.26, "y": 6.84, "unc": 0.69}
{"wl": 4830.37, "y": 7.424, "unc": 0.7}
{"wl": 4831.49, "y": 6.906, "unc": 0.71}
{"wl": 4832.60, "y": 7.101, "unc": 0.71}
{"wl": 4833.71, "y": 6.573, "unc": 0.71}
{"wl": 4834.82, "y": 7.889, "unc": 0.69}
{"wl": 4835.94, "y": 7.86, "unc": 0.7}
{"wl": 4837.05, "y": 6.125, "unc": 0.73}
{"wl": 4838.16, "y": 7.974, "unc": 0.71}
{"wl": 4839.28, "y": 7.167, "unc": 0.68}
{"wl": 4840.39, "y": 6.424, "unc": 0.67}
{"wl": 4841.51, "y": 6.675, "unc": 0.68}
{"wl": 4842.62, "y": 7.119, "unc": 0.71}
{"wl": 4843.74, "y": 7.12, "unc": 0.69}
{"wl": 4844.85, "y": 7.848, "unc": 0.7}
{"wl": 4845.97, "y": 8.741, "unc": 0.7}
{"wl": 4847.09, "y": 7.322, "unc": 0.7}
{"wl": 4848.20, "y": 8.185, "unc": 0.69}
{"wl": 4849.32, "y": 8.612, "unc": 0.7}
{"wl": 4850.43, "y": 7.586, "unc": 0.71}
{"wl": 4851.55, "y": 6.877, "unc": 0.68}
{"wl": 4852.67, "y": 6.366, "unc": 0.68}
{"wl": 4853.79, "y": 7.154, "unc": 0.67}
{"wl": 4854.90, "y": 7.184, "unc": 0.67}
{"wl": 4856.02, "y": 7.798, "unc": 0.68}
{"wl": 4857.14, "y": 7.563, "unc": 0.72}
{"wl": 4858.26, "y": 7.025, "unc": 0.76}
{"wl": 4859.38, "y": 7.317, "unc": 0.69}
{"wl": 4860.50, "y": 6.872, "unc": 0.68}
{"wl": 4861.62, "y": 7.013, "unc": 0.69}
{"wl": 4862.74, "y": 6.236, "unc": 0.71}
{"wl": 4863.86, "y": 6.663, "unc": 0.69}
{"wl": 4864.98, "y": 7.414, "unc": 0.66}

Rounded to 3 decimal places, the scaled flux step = -0.010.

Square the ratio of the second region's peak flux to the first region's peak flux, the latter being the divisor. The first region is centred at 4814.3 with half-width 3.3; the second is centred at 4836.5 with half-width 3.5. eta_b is 0.96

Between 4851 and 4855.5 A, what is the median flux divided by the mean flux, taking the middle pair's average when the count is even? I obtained 1.02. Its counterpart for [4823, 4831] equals 0.99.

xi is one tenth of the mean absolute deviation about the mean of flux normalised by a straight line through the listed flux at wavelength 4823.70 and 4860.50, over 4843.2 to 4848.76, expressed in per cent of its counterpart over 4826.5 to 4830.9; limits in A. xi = 16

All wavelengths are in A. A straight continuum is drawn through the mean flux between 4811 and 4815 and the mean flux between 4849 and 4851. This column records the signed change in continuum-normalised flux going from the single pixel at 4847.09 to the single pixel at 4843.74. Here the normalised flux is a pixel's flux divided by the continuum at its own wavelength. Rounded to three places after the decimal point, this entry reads -0.018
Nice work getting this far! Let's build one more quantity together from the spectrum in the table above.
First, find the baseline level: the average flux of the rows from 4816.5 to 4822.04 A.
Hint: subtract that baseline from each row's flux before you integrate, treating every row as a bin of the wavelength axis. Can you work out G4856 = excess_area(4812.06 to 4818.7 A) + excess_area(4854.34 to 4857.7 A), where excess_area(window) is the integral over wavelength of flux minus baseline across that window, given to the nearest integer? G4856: -7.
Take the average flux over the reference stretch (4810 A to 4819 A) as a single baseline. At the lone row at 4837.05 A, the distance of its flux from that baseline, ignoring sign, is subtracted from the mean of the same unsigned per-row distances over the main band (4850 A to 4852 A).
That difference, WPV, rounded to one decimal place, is -1.1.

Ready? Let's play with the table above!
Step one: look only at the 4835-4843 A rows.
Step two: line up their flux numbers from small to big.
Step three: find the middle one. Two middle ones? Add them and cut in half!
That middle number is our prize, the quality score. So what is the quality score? 7.12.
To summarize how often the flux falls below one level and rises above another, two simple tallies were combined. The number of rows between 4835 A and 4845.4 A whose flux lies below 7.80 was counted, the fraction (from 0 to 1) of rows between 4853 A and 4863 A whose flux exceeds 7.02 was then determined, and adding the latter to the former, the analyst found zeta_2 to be 6.7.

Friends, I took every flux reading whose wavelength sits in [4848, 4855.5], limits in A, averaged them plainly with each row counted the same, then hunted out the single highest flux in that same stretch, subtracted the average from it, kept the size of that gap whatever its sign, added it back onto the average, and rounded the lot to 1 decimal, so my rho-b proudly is 8.6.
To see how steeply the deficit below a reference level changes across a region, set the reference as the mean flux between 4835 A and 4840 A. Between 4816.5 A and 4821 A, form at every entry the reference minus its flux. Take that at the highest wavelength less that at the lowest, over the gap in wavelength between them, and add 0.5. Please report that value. 0.2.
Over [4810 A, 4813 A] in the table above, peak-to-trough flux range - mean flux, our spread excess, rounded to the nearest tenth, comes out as -4.9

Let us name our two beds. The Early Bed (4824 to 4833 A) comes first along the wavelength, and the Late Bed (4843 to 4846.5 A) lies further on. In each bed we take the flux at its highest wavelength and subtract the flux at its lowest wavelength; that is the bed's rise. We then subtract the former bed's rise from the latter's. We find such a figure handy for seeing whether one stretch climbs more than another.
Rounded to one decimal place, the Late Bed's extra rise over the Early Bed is 2.2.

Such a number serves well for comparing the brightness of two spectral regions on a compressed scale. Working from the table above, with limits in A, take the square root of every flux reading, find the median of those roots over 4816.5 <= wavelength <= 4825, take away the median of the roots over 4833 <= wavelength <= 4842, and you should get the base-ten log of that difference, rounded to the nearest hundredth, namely -0.64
